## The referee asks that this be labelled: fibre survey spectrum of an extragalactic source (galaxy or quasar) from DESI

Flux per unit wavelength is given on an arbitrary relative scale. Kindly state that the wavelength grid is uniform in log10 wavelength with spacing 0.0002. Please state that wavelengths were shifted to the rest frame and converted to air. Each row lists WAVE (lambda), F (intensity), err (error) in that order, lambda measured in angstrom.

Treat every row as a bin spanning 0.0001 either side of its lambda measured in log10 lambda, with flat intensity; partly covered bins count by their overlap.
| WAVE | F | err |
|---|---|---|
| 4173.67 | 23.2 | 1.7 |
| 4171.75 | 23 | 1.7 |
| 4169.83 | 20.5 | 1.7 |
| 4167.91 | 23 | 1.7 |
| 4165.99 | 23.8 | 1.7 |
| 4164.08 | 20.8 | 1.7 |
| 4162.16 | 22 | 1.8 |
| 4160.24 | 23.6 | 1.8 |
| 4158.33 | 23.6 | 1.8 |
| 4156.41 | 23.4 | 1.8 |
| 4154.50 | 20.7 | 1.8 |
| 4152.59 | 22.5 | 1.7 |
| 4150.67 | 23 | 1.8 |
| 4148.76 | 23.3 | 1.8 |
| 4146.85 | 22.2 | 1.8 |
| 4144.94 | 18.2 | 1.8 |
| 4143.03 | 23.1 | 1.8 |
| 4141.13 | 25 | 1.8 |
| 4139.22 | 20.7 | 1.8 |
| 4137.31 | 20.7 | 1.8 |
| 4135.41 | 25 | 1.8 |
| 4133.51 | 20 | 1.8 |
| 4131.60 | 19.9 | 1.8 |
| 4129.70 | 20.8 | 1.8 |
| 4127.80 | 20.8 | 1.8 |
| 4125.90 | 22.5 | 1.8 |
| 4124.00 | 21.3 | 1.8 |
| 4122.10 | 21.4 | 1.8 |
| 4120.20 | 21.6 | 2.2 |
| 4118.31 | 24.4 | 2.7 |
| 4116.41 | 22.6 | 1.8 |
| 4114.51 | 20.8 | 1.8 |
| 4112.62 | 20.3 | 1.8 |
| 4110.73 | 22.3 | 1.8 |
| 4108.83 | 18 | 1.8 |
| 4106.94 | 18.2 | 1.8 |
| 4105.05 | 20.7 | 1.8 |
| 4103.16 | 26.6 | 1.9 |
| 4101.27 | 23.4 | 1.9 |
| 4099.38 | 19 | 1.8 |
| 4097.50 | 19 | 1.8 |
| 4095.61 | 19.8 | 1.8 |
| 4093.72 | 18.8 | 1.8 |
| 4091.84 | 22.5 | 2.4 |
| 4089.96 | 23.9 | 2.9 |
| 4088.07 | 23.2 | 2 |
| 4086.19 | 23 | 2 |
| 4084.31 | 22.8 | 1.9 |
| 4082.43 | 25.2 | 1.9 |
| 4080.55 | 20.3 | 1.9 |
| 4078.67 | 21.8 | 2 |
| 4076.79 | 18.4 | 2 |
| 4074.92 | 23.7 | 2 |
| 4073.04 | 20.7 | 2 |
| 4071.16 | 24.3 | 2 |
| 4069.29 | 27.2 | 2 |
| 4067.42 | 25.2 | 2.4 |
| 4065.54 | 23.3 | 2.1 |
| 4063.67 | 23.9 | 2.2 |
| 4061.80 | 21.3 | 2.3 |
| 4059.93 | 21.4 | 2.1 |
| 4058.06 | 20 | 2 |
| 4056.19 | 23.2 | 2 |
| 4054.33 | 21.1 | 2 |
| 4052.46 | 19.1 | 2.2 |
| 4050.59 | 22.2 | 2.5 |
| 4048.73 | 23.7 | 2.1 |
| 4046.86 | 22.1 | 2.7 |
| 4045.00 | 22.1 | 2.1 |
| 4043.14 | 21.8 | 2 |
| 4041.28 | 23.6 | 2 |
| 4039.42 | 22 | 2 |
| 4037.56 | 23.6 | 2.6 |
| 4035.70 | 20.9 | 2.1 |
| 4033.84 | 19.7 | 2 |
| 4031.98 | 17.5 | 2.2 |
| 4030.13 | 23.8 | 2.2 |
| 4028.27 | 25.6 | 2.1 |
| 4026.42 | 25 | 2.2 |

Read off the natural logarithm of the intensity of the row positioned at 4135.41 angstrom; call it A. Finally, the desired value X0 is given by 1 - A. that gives -2.22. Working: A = 3.22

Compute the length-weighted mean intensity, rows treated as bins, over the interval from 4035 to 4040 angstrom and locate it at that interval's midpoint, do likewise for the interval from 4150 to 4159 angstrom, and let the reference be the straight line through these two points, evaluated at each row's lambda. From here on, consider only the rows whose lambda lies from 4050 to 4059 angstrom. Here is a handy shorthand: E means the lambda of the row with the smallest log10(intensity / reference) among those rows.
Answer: 4052.46 angstrom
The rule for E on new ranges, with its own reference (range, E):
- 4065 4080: 4076.79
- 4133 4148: 4144.94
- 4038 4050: 4043.14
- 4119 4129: 4127.80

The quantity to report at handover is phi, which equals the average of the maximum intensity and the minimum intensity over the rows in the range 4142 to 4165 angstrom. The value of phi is 20.9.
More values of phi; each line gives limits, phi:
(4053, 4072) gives 23.6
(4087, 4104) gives 22.7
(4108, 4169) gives 21.5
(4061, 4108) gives 22.7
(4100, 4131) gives 22.3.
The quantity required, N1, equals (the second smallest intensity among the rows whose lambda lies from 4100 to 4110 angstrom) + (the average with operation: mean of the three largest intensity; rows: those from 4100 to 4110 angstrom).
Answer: 41.8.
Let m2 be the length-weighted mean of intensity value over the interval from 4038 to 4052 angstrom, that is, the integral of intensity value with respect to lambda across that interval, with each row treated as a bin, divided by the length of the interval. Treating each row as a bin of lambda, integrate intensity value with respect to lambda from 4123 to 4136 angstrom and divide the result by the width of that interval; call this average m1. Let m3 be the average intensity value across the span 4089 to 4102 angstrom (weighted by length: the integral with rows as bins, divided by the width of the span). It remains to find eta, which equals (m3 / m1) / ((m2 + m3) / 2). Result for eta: 0.0451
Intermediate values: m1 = 21.4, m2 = 22.43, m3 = 20.9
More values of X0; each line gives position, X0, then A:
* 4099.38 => -1.94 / 2.94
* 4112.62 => -2.01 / 3.01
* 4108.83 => -1.89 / 2.89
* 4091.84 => -2.11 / 3.11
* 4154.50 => -2.03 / 3.03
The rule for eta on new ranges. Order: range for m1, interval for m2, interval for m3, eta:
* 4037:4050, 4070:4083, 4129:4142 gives 0.0438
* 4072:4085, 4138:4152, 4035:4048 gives 0.0460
